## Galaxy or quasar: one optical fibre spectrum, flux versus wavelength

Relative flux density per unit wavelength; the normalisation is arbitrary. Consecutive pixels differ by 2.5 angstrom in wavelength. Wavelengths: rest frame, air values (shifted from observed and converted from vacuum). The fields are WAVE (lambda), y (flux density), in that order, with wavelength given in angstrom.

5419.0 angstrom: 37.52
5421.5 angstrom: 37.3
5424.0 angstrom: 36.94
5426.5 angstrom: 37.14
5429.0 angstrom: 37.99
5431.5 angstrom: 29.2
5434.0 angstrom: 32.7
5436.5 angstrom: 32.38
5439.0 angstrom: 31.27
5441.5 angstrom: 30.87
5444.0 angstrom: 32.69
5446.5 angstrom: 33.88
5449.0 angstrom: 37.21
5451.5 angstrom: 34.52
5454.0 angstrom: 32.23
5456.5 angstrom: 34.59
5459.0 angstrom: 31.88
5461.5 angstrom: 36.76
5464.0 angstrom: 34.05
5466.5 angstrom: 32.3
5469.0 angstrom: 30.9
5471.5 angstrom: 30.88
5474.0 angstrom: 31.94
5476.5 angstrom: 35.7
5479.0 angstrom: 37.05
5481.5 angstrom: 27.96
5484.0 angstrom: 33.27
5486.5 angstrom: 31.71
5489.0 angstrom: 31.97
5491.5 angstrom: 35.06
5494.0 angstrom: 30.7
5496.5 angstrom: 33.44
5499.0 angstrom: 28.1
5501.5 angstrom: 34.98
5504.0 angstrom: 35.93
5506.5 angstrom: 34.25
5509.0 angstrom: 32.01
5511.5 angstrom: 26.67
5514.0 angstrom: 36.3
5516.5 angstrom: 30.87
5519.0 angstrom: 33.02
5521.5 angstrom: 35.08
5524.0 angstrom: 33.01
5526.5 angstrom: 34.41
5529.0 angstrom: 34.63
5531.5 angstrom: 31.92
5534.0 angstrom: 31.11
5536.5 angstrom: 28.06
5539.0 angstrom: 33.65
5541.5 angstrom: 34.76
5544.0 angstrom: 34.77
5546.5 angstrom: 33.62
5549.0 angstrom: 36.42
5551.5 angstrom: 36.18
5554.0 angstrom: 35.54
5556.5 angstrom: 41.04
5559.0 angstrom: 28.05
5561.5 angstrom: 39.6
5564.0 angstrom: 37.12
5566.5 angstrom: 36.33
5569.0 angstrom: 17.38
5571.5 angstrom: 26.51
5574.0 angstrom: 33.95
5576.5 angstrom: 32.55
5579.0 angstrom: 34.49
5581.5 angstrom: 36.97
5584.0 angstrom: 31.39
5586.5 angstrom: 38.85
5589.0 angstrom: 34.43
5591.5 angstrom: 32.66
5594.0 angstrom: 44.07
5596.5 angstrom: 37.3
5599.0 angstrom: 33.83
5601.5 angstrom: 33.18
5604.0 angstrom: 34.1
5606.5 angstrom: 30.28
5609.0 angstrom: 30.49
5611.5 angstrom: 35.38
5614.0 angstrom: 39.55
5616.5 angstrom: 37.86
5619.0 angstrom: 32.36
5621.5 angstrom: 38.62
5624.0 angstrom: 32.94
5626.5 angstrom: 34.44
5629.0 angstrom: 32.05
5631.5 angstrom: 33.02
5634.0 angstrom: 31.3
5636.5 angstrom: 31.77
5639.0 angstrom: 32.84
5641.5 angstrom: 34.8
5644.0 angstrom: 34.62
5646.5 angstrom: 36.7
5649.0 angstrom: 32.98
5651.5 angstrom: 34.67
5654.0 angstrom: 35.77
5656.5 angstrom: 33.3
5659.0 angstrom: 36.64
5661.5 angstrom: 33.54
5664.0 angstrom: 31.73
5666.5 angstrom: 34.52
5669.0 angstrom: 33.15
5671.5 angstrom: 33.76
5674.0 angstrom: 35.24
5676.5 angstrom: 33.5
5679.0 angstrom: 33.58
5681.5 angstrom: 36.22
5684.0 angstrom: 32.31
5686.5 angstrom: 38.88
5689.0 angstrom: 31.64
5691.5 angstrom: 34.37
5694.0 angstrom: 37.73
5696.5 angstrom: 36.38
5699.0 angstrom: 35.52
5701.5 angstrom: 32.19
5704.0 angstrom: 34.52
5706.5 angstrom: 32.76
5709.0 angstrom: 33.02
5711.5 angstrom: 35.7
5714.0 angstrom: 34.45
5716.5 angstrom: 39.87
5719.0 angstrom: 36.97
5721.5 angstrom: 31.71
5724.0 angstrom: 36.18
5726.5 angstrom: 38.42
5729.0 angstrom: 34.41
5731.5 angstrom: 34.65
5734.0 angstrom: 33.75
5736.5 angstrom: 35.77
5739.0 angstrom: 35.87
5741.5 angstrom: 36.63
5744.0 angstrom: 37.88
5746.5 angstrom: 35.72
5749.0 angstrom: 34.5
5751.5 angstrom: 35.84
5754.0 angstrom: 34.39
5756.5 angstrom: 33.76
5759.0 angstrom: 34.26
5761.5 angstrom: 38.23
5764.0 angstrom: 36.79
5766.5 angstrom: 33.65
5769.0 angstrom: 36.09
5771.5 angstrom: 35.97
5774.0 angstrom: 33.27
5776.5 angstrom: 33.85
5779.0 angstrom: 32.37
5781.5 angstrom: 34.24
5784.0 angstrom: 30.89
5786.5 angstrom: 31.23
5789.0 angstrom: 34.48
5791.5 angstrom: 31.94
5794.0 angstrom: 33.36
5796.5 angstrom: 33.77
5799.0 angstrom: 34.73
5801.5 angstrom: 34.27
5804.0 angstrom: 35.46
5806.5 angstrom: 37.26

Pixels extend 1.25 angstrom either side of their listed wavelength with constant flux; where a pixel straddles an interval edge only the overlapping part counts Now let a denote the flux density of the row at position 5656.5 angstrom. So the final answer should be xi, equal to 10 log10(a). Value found 15.2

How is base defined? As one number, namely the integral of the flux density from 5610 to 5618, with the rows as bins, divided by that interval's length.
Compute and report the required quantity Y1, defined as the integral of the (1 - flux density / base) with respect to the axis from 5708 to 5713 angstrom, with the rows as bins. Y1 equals 0.4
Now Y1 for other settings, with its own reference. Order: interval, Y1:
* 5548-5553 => 0.1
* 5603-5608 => 0.7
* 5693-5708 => 1.0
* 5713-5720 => 0.0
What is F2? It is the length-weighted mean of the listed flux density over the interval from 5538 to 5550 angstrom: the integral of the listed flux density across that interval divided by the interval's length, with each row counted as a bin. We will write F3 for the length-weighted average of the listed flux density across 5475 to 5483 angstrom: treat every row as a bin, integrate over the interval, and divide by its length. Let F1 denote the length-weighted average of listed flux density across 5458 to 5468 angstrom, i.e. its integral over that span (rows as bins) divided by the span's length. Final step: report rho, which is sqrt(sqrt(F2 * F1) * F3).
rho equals 33.8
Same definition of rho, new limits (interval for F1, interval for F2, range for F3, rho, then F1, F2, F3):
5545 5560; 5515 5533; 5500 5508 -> 34.5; 35.3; 33.3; 34.7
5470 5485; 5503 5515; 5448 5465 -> 33.6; 32.8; 32.9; 34.4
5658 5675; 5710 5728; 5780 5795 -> 33.8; 34.0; 36.1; 32.7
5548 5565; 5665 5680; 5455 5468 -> 34.4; 36.3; 33.9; 33.8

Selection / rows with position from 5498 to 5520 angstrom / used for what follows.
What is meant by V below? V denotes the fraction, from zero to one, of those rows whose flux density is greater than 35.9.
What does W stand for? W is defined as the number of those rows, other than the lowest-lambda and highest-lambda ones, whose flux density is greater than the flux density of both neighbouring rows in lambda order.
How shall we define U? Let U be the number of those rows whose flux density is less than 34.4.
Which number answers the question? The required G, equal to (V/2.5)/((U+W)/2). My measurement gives 0.022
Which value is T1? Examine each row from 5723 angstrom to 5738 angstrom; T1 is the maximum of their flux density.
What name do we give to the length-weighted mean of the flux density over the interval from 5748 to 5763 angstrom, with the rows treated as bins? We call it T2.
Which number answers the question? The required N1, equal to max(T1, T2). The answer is 38.4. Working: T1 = 38.42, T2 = 35.2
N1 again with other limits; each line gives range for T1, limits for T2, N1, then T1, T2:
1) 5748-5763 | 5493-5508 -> 38.2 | 38.23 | 32.9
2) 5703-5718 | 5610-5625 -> 39.9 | 39.87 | 36.1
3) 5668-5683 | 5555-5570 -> 36.2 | 36.22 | 33.6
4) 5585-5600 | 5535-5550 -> 44.1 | 44.07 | 33.5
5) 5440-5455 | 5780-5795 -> 37.2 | 37.21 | 32.7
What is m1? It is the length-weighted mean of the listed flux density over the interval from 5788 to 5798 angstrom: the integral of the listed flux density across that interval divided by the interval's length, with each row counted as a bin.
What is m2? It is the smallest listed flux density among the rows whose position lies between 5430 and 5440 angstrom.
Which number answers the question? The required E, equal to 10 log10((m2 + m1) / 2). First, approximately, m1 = 33.4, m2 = 29.2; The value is 15.0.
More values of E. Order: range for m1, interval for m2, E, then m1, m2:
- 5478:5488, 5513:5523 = 15.0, 32.4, 30.87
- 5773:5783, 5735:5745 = 15.4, 33.4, 35.77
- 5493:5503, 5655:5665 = 15.0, 31.9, 31.73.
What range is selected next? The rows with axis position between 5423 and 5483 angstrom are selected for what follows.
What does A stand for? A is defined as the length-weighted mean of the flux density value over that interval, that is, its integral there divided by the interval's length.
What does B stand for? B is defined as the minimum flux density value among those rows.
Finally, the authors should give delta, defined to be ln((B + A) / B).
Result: 0.79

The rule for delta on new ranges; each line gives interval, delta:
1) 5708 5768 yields 0.75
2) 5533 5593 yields 1.08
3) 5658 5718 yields 0.74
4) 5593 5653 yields 0.76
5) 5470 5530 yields 0.80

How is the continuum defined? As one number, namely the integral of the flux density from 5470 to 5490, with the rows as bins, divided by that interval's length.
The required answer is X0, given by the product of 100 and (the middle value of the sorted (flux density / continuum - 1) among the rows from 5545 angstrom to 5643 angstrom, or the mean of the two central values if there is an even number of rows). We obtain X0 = 5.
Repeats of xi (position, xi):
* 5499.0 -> 14.5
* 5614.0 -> 16.0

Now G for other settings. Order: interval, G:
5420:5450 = 0.037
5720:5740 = 0.050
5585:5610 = 0.030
